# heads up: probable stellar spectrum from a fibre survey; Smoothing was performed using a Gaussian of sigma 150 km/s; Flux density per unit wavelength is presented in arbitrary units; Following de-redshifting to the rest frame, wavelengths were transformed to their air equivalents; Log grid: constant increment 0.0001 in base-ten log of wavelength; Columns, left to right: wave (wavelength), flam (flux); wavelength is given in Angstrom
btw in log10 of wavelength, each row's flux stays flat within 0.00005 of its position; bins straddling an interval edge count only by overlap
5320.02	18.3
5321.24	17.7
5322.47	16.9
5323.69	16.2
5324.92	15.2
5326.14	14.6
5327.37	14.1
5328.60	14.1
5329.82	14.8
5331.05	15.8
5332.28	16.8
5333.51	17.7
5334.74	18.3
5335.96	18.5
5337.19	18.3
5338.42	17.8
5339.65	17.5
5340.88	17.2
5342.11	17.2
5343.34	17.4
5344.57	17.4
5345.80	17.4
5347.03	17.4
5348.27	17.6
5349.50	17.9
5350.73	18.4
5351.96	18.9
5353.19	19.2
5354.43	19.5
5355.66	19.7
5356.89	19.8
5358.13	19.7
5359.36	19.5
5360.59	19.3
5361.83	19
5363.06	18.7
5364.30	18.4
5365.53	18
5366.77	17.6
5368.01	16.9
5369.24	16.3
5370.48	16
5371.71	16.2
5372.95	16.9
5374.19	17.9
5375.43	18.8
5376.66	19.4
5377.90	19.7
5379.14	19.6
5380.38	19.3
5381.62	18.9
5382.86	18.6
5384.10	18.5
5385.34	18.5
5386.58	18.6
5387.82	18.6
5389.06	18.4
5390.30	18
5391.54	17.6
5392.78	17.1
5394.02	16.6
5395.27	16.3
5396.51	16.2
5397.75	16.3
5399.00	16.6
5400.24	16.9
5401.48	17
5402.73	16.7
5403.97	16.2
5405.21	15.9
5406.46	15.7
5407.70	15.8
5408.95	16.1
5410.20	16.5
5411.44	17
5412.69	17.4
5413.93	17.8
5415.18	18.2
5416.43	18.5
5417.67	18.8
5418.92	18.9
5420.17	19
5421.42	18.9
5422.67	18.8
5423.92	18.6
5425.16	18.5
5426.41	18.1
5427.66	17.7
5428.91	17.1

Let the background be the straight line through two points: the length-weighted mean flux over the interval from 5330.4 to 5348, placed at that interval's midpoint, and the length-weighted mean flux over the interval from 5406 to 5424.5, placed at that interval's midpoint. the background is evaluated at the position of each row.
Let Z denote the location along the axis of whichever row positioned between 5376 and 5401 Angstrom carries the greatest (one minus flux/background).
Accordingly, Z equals 5396.51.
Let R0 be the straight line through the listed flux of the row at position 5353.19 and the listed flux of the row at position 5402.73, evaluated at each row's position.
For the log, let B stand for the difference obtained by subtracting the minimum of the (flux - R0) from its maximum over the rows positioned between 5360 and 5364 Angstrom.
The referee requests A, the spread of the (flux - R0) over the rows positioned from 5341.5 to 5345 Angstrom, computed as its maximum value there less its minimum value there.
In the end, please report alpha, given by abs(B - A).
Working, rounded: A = 0.3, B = 0.5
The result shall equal 0.2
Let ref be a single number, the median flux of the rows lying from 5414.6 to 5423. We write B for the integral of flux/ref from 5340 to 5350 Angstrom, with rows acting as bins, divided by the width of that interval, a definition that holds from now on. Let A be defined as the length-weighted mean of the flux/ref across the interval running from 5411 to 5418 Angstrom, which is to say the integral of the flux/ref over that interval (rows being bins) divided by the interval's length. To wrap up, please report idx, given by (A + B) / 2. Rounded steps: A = 0.95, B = 0.927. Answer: 0.941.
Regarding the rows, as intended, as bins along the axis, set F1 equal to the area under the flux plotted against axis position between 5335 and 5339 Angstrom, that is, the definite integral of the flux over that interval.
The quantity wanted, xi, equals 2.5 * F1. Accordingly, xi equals 182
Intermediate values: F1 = 73.0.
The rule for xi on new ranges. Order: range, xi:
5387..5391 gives 183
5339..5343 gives 173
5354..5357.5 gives 172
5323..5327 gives 153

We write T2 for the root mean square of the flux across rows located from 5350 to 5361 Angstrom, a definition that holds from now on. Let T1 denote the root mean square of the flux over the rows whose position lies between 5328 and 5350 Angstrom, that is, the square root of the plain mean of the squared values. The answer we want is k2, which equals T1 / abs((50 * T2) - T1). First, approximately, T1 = 17.2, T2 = 19.3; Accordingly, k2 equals 0.0181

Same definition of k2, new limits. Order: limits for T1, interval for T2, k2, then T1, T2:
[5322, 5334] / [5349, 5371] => 0.0172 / 15.7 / 18.5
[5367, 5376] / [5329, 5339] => 0.0201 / 17.0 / 17.3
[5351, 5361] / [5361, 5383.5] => 0.0219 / 19.5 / 18.2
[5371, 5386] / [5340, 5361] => 0.0205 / 18.6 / 18.5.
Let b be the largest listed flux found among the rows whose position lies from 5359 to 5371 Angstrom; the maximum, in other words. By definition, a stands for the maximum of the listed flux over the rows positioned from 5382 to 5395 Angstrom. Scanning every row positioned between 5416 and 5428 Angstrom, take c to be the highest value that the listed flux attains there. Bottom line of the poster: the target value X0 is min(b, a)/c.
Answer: 0.98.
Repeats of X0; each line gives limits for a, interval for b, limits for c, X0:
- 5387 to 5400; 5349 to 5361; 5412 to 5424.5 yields 0.98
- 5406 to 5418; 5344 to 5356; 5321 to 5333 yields 1.06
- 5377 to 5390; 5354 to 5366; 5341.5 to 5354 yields 1.03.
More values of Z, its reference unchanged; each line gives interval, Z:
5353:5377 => 5370.48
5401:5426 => 5406.46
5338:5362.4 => 5342.11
